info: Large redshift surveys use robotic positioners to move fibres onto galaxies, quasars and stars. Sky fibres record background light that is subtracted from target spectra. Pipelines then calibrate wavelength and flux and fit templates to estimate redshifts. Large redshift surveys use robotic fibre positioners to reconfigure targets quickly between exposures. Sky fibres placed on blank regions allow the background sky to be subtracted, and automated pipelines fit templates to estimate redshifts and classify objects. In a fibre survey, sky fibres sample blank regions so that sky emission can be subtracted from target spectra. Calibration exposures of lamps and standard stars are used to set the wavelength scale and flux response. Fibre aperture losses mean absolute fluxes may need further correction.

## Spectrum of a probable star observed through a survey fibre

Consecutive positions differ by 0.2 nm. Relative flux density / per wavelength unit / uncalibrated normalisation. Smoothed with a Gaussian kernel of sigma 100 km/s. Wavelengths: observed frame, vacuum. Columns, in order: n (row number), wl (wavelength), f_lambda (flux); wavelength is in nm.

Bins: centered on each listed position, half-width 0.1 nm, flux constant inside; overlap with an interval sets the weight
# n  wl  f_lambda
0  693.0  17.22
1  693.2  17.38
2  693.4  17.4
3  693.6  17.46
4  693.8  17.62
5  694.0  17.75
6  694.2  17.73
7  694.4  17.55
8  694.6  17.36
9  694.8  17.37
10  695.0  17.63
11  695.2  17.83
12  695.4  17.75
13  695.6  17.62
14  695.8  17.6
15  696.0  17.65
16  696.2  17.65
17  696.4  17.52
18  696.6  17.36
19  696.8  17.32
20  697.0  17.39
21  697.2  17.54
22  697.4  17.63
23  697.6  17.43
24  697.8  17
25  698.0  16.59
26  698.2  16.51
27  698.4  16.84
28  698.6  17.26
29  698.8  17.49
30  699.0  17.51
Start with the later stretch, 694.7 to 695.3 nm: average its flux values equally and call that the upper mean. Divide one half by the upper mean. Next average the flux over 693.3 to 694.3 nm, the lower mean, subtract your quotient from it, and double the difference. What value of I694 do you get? 35.1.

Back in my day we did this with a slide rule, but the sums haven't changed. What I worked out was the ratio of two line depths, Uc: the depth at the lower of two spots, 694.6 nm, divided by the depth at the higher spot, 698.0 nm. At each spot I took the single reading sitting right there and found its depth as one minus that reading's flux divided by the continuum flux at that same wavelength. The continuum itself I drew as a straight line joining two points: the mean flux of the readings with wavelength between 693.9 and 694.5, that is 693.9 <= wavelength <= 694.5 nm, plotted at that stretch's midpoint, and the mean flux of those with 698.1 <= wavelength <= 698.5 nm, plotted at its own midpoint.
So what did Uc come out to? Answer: 1.3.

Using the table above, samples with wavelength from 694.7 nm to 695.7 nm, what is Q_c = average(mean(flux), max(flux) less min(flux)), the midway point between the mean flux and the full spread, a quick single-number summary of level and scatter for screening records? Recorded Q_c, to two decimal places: 9.05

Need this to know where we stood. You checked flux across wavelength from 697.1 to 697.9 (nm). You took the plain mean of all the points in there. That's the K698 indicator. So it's 17.4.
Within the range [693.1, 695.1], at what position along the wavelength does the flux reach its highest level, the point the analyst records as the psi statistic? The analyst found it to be 694.0 nm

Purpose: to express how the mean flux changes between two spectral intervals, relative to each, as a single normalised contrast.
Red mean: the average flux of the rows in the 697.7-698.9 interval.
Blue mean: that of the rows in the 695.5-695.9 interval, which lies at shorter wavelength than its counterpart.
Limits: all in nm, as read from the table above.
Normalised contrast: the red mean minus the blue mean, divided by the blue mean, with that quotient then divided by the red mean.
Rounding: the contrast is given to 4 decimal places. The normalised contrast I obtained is -0.0022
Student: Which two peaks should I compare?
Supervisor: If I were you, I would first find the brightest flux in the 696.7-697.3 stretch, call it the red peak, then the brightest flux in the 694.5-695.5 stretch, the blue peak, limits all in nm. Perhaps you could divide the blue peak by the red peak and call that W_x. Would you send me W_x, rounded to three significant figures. 1.02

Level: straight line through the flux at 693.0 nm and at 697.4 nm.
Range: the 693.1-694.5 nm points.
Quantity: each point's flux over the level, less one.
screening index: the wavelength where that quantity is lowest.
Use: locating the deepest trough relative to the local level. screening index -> 693.2 nm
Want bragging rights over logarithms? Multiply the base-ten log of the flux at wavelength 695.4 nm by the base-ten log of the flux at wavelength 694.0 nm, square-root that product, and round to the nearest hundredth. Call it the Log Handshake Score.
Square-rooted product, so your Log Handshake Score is 1.25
